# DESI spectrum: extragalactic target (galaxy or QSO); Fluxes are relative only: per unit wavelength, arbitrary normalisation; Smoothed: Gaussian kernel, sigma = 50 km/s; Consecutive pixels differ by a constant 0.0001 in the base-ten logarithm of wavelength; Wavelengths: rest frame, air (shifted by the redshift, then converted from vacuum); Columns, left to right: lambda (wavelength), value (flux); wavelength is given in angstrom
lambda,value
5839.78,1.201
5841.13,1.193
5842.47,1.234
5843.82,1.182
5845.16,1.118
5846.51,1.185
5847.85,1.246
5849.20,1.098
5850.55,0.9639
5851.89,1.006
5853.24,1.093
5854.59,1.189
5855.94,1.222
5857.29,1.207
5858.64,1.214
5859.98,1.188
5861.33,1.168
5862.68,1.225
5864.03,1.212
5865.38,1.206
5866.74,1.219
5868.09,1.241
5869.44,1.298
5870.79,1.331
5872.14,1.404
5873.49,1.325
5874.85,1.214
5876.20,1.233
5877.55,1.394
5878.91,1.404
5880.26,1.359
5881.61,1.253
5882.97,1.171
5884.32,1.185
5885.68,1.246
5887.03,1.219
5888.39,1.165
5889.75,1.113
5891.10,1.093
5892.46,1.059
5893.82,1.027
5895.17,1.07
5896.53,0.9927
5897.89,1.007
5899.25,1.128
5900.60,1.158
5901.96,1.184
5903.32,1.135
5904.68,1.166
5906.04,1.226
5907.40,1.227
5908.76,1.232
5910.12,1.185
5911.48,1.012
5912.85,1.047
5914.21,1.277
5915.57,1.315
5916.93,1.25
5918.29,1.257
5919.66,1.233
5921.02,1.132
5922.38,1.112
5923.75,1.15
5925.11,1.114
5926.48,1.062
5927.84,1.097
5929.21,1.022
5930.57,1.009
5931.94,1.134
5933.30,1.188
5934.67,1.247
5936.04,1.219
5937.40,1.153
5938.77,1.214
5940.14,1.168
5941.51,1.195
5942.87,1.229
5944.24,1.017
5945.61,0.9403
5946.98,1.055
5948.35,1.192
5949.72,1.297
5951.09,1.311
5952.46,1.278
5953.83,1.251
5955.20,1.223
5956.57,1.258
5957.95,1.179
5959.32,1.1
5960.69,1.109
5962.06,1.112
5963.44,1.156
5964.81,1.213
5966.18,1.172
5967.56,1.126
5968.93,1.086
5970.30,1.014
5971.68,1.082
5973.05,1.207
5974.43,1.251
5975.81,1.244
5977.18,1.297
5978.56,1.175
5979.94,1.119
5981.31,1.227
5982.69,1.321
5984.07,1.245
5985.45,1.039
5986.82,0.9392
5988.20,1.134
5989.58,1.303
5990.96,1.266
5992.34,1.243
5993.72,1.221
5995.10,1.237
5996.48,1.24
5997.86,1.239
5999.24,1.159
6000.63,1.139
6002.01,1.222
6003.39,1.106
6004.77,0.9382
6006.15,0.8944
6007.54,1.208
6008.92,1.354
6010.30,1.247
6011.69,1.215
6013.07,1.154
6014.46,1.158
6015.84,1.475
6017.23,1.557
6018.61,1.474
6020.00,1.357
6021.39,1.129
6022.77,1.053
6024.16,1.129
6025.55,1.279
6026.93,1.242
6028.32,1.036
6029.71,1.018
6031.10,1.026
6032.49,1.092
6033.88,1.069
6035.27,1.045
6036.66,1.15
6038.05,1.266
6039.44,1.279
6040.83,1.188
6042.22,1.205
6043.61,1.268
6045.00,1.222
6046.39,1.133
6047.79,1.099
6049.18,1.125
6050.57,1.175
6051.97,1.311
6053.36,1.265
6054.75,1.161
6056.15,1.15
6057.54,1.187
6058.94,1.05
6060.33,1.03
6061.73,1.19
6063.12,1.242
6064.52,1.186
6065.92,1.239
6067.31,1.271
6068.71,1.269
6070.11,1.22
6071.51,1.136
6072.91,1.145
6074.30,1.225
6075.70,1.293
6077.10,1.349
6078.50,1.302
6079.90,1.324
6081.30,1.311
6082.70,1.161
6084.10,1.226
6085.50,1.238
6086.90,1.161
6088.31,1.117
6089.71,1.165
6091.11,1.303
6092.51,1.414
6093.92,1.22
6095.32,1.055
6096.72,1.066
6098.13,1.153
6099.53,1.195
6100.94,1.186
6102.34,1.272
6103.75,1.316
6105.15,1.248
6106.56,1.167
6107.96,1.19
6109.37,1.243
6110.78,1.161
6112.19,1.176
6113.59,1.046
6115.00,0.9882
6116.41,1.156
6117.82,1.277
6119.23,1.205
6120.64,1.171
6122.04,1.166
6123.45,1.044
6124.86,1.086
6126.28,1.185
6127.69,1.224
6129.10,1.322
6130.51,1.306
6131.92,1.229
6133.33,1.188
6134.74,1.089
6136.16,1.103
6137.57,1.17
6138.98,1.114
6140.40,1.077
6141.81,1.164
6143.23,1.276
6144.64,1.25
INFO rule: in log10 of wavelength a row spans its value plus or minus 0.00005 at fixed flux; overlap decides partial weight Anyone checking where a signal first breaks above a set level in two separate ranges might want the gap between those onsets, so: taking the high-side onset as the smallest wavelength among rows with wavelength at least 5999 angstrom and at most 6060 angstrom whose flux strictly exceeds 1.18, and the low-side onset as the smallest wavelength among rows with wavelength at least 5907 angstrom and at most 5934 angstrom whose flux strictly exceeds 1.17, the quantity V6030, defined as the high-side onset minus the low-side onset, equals 94.6 angstrom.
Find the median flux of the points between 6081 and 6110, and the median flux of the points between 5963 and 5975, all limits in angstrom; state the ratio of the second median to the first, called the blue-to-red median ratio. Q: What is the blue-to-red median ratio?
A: 0.97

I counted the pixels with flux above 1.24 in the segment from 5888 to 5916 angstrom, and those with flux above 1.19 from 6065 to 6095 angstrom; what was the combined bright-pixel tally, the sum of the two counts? 17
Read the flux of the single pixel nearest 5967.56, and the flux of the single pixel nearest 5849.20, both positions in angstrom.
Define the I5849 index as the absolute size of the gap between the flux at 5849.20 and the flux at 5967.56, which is 0.028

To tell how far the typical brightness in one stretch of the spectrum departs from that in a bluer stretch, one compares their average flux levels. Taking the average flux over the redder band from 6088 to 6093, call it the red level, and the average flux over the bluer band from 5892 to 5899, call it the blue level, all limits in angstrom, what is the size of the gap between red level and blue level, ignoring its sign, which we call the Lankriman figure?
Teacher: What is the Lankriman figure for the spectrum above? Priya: 0.22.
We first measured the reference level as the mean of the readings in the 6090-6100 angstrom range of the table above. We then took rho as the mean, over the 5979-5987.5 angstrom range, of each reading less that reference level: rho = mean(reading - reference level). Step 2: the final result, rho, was -0.05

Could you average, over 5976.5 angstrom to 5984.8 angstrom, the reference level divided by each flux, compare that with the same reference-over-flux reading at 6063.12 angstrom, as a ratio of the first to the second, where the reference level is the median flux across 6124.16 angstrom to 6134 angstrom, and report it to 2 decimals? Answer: 1.01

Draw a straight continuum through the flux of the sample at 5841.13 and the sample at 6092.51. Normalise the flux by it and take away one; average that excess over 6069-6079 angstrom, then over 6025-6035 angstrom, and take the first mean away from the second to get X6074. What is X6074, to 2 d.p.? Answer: -0.07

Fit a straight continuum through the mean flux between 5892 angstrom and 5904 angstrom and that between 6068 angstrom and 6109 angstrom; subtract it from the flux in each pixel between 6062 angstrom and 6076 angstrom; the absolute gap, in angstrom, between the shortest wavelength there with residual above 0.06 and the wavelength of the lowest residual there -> 4.2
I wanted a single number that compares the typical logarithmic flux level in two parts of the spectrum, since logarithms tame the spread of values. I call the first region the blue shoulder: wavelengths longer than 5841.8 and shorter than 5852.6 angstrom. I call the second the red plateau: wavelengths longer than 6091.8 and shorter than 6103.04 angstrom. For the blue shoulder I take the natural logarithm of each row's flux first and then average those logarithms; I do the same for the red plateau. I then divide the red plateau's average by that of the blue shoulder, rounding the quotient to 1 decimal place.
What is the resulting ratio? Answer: 1.5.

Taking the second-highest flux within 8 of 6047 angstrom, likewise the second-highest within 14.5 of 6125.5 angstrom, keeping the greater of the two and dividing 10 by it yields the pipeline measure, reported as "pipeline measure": 7.66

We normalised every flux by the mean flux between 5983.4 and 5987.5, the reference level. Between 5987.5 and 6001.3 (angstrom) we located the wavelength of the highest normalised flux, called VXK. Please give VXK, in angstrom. 5989.58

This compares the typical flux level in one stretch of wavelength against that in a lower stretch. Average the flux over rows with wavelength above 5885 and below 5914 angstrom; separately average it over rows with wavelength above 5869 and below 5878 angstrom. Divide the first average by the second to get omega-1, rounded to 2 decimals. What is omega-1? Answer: 0.86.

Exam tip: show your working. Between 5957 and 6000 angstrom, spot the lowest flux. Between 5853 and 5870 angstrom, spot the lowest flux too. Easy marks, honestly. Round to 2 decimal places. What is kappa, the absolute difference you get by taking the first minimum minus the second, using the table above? 0.15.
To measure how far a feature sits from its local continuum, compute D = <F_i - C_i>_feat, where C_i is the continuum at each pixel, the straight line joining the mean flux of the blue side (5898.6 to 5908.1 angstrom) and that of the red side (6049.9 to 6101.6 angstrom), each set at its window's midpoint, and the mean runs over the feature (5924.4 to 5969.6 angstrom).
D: -0.03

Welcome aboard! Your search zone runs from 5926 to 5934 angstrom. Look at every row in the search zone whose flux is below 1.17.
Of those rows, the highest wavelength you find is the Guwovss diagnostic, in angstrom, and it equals 5931.94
